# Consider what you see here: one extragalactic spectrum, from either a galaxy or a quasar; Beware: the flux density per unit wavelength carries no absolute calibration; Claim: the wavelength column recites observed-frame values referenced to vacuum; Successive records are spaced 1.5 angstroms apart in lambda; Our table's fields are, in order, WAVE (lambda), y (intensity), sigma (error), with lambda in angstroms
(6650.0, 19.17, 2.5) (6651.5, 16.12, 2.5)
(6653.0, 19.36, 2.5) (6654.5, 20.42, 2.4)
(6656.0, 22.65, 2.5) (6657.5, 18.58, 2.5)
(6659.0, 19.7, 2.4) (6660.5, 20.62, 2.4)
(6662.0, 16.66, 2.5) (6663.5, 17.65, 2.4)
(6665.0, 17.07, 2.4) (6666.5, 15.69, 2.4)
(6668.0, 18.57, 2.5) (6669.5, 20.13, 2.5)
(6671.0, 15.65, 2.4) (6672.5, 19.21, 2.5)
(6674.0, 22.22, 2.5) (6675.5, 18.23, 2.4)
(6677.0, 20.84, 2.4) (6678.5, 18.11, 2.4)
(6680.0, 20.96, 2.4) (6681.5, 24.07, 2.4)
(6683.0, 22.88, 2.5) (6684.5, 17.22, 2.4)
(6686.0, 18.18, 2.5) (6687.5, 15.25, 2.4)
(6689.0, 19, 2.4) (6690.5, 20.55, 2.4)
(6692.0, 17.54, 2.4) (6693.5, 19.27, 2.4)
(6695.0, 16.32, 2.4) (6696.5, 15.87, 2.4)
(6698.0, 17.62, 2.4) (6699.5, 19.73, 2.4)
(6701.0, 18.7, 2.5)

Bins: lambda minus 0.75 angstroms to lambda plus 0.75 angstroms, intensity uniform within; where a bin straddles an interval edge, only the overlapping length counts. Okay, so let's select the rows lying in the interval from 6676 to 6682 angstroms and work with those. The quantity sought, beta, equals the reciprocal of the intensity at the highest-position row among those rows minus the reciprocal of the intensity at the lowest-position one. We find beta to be -0.006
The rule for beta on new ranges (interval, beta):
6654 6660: 0.002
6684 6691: -0.009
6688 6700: -0.002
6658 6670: -0.001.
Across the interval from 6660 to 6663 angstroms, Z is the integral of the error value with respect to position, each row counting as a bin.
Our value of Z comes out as 7.35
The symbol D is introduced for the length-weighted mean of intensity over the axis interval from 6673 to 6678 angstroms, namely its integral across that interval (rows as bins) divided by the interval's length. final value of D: 20.3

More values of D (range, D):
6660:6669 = 17.7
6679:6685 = 21.3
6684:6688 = 17.0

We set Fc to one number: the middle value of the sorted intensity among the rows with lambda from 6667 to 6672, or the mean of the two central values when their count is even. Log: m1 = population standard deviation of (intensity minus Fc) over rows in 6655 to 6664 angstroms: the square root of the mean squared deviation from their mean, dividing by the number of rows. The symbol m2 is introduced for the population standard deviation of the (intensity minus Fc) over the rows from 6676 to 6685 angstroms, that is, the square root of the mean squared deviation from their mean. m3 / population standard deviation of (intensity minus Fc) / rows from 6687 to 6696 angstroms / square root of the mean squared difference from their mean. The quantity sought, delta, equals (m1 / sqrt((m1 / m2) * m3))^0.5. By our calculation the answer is 1.27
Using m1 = 2.0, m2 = 2.4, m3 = 1.8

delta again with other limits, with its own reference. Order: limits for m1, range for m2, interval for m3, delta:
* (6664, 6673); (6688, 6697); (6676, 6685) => 1.04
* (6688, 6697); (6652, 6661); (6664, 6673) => 1.06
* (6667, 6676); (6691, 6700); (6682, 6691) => 1.04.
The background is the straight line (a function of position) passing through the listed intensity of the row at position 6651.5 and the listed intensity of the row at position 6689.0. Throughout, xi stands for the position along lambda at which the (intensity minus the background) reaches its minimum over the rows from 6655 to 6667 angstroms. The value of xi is 6666.5 angstroms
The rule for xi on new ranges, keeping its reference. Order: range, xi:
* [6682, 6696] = 6687.5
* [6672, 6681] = 6678.5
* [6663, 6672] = 6671.0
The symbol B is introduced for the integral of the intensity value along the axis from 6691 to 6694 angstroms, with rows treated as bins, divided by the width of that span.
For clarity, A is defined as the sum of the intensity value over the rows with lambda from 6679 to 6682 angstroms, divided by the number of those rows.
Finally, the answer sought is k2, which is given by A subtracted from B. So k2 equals -4.0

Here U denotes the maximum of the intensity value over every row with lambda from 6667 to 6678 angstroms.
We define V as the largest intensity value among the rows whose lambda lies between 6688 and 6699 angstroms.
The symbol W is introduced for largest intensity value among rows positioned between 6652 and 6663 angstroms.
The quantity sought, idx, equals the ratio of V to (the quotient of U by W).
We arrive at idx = 20.9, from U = 22.22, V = 20.55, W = 22.65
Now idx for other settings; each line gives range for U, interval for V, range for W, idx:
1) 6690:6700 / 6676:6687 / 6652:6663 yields 26.5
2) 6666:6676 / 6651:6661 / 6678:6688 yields 24.5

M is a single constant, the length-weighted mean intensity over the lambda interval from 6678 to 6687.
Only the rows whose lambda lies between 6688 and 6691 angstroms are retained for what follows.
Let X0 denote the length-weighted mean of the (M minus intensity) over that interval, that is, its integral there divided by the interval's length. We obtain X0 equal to 0.8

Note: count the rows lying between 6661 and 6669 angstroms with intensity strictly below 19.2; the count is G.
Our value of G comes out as 5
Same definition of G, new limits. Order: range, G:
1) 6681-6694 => 5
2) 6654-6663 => 2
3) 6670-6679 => 3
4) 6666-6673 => 3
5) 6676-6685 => 2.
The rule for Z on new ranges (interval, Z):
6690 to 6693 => 7.20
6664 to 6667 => 7.20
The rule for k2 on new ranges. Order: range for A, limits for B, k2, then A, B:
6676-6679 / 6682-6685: 1.1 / 19.5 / 20.6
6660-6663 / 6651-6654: -0.5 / 18.6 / 18.1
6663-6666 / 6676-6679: 2.1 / 17.4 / 19.5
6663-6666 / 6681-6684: 5.5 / 17.4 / 22.9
